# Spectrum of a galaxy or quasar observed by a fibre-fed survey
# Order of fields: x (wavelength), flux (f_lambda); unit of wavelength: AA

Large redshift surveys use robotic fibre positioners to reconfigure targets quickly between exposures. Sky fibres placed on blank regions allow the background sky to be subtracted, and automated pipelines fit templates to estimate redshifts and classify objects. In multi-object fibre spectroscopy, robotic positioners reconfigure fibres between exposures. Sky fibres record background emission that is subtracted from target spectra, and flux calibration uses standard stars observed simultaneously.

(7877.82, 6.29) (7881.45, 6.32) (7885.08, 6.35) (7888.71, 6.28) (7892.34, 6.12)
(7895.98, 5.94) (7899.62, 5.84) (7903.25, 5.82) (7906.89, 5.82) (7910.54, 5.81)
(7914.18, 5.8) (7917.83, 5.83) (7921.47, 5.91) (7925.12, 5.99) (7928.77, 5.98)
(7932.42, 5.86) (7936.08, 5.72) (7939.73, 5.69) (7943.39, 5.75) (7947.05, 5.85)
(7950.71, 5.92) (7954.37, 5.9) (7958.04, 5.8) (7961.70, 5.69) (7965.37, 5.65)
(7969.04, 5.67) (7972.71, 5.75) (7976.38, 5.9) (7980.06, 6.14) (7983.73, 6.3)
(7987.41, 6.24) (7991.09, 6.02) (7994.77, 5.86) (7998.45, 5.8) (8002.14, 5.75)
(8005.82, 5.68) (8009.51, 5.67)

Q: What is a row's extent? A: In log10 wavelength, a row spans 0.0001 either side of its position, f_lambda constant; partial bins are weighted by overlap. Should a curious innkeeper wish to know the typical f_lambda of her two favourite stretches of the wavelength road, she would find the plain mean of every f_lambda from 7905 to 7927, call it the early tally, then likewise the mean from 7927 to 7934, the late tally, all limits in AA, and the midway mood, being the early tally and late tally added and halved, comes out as 5.89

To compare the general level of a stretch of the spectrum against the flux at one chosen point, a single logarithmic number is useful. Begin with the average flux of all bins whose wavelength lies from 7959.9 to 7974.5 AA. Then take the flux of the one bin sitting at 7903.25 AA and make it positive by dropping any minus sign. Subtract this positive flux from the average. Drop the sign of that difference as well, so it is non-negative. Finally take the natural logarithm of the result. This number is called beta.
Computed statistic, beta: -2.0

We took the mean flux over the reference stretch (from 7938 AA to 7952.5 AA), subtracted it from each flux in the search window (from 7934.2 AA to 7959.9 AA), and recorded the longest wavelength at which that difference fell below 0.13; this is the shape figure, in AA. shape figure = 7958.04 AA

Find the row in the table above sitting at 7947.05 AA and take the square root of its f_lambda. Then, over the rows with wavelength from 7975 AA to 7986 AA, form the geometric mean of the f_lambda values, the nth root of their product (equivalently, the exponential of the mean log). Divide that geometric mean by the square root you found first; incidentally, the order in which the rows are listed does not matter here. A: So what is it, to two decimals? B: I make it 2.53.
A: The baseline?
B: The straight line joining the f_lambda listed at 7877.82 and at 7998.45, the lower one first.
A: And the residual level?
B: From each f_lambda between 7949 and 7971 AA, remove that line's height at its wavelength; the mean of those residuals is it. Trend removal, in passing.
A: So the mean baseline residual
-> -0.19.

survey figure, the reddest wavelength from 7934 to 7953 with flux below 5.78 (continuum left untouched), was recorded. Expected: 7943.39 AA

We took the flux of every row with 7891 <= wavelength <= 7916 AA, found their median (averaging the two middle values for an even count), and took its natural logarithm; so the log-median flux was 1.761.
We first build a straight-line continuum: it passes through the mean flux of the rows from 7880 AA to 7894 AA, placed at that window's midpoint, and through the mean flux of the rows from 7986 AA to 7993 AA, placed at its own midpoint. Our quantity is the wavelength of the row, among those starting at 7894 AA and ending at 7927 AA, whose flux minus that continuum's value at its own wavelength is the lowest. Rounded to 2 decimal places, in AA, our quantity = 7914.18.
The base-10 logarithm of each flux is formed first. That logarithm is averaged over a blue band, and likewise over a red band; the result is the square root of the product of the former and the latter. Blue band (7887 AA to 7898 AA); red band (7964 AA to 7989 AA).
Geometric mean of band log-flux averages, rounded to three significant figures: 0.780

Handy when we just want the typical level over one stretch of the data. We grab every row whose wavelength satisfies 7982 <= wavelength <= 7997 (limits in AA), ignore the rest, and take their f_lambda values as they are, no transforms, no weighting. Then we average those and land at 6.10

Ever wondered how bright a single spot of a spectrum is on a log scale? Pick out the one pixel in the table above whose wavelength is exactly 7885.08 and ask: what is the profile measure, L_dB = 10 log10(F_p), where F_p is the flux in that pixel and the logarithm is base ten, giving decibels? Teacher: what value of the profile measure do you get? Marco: 8.03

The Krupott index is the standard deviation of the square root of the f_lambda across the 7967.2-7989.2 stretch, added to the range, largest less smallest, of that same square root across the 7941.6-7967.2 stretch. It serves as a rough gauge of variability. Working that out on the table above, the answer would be 0.11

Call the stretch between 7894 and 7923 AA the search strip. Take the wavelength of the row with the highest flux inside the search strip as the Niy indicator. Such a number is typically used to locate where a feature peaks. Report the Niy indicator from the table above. 7895.98 AA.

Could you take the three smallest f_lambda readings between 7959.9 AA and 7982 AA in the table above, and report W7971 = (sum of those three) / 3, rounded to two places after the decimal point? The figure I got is 5.67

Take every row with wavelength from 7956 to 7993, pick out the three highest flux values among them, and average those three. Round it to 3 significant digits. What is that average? 6.23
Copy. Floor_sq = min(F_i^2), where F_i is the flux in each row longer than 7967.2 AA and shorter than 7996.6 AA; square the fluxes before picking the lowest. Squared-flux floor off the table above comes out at 32.1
